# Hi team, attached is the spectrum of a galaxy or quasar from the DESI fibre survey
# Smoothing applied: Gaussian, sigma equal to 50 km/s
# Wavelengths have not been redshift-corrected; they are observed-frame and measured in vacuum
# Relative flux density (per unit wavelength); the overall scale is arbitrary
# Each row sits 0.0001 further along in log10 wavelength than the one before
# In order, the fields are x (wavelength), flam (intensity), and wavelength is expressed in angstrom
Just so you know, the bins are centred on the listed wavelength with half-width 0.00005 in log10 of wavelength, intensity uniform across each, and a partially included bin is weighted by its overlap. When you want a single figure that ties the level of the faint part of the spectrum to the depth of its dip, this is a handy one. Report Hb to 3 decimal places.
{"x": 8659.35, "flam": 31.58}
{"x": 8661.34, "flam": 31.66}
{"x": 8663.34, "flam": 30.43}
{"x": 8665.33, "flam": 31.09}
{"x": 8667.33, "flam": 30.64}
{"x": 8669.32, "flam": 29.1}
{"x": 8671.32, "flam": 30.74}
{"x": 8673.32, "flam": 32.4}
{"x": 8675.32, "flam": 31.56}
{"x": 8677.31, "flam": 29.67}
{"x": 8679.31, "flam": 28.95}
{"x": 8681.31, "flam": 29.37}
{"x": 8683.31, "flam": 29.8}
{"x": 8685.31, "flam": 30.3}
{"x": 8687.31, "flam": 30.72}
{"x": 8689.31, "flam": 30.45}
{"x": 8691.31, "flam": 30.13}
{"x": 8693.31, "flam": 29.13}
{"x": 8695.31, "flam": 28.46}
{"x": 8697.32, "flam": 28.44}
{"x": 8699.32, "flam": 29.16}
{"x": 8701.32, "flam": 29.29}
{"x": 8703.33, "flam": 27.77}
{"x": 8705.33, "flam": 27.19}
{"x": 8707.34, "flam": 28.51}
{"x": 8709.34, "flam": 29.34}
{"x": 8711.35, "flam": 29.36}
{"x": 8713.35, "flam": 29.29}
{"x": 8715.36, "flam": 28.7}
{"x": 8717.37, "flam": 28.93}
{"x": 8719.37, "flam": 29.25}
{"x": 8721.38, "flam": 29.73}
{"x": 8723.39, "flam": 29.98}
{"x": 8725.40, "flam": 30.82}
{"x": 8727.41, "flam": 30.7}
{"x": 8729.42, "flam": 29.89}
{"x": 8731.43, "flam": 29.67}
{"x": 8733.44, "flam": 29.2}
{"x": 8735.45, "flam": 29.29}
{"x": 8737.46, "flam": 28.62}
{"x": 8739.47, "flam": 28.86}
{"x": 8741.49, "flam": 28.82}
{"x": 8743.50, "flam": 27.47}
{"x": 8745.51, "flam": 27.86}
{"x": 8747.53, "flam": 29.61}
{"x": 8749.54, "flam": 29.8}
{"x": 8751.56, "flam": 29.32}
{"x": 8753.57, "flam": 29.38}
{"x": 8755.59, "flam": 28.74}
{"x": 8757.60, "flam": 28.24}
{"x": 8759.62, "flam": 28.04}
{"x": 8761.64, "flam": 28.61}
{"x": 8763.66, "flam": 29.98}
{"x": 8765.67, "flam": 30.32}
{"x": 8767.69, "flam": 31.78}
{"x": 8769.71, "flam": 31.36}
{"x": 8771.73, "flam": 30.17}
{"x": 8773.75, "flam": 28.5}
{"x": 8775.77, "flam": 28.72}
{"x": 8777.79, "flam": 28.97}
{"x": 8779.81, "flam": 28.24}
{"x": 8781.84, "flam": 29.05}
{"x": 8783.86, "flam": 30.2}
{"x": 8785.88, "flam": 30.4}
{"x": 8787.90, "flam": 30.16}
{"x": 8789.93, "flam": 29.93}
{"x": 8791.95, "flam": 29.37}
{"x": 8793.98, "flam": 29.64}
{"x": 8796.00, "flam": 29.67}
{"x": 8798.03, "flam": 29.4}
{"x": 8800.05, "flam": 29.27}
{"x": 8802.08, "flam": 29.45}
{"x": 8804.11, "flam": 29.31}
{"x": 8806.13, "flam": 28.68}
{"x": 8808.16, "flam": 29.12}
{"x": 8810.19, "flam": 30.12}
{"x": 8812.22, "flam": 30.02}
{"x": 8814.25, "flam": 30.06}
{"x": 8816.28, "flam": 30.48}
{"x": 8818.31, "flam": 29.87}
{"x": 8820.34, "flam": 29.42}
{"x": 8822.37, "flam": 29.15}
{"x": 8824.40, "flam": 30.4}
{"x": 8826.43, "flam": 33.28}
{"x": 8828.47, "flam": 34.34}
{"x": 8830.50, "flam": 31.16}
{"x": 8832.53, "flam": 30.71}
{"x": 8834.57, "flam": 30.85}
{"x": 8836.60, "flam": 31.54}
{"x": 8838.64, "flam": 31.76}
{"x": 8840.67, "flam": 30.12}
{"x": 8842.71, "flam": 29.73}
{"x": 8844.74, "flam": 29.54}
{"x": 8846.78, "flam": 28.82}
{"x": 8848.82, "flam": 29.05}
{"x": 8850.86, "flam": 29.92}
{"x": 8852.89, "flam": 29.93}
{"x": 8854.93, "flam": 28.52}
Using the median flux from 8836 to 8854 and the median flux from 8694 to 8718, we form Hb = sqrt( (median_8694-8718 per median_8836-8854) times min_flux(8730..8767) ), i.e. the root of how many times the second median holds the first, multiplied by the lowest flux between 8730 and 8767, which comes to 5.143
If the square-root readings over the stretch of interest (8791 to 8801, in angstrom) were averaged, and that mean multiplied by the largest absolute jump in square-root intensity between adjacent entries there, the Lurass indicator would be 0.13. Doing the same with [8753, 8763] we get 0.32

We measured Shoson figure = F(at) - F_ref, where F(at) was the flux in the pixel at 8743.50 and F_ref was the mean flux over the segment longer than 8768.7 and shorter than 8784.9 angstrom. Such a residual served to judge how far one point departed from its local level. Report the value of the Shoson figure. -1.9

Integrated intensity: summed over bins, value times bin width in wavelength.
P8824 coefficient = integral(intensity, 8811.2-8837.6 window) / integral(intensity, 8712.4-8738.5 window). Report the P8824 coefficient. 1.06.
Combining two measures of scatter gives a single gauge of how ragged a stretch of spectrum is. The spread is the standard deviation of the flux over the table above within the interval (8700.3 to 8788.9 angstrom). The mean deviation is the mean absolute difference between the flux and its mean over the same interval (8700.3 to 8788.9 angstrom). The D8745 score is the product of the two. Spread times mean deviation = 0.73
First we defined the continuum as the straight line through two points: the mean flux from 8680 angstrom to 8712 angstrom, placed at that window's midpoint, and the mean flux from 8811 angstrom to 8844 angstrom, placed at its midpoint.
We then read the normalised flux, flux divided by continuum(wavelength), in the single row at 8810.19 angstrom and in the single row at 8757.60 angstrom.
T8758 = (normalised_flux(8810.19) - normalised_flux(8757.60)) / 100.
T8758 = 0.0004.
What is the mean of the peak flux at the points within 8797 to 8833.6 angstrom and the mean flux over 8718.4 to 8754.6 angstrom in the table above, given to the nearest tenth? 31.8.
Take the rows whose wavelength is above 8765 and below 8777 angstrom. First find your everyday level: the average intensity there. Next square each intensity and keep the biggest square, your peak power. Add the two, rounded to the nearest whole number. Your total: 1040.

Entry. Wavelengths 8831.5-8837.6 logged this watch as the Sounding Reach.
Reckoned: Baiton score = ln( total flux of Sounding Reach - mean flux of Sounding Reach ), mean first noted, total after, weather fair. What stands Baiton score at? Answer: 4.13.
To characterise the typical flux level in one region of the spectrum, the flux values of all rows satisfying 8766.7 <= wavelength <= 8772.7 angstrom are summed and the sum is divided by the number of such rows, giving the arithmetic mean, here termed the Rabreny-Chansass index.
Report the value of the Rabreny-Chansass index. 31.1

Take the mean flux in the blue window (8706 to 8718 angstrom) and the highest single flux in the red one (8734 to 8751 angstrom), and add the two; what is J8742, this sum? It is 58.8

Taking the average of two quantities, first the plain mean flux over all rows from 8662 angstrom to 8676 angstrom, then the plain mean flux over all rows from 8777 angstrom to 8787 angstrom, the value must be 30.1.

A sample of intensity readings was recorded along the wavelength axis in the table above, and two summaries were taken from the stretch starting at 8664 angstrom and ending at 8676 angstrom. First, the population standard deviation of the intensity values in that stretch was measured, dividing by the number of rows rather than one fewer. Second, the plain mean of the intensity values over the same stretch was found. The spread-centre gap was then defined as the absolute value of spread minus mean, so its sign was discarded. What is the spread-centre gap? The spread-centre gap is 29.9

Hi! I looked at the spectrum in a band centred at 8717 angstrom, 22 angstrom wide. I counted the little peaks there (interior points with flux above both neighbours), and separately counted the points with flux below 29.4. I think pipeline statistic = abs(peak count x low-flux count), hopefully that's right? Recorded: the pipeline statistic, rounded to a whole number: 14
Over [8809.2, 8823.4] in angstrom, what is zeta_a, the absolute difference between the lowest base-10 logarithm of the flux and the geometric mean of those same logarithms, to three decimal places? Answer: 0.011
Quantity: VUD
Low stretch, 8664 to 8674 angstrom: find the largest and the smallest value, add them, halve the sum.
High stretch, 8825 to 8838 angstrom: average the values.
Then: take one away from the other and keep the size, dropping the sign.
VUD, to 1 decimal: 1.2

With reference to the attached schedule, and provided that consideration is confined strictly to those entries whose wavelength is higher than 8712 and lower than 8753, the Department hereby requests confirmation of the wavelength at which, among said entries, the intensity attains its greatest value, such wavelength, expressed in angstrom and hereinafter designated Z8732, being 8725.40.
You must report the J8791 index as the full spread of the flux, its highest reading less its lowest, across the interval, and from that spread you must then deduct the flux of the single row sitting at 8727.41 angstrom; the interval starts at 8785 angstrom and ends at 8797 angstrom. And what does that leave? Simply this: -29.7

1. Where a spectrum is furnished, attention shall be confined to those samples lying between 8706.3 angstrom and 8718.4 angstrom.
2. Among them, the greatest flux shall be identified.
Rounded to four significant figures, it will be 29.36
